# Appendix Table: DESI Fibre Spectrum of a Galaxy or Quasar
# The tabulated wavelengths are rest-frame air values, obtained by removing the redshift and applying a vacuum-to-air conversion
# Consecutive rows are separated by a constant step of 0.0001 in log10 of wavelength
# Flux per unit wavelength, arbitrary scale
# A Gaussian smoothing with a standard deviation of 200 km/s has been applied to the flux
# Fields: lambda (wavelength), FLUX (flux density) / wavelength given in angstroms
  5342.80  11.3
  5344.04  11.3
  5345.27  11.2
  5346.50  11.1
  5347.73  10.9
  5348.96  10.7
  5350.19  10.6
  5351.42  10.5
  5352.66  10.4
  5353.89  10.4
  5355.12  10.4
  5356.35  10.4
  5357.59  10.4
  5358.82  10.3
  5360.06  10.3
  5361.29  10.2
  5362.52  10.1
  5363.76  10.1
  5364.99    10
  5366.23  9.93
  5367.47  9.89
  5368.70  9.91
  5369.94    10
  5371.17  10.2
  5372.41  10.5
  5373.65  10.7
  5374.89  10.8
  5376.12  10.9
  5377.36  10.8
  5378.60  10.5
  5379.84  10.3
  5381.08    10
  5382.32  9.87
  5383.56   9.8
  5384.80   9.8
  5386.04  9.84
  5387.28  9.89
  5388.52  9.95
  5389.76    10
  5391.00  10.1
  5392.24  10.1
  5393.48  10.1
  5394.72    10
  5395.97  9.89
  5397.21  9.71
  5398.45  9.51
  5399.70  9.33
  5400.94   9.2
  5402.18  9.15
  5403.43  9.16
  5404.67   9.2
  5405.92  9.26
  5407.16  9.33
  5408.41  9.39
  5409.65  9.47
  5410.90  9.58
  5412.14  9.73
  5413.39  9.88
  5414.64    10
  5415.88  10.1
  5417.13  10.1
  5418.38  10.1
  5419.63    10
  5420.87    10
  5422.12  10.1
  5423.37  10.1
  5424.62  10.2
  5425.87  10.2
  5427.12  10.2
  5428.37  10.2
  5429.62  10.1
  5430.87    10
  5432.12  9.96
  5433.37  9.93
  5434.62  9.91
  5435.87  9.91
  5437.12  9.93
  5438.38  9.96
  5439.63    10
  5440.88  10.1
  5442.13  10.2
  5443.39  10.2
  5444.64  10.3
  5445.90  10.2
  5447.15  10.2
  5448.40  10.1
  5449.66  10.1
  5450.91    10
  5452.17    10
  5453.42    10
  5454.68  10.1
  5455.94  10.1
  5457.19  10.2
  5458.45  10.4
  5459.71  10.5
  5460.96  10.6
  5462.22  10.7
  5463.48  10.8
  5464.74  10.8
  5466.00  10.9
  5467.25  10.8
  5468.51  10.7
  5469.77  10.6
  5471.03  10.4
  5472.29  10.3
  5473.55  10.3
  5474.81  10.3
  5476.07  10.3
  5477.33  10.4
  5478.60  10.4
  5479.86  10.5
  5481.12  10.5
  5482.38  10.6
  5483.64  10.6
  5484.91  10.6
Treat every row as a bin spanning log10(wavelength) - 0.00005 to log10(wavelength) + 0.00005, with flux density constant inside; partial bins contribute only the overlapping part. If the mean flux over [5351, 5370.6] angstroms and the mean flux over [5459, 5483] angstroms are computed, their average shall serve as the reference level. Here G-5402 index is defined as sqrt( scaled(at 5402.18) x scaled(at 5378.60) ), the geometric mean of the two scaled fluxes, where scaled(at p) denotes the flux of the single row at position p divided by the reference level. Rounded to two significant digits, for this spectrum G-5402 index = 0.94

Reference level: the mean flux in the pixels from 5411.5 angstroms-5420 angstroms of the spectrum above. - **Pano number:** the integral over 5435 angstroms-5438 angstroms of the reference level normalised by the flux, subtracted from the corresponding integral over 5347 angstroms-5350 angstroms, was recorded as -0.2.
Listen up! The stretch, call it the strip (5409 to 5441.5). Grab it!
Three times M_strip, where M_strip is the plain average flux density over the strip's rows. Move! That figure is 30.0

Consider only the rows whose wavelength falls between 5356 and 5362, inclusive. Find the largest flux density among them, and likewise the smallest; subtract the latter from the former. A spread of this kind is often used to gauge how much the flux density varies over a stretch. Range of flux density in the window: 0.200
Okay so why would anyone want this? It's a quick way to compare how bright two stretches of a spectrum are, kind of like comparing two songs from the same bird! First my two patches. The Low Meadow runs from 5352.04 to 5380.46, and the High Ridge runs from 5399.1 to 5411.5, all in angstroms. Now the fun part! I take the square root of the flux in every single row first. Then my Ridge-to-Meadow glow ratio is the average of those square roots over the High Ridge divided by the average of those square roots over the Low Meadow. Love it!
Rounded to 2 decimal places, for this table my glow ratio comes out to 0.95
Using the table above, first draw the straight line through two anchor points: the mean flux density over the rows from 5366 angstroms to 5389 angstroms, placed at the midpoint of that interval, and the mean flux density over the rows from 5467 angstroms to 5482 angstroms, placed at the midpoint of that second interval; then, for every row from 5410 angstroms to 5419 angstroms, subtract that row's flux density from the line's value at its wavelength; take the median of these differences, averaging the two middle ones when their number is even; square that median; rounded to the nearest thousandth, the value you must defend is 0.085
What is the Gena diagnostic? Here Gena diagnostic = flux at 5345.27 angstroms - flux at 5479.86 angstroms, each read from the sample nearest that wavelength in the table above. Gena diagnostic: 0.70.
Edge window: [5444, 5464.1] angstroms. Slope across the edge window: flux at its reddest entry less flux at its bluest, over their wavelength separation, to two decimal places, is 0.03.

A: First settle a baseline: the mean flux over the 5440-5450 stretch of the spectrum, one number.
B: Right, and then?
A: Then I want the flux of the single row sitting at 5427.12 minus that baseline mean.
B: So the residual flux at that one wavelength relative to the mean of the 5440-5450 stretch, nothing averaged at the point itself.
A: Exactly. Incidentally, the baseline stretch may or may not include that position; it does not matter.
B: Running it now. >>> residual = 0.0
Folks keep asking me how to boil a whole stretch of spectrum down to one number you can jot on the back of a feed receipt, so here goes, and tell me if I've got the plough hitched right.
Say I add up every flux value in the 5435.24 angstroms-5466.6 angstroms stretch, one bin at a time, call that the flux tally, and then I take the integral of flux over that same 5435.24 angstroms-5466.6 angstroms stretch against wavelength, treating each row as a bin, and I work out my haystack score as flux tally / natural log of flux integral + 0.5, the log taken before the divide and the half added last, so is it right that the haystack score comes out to 44.9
